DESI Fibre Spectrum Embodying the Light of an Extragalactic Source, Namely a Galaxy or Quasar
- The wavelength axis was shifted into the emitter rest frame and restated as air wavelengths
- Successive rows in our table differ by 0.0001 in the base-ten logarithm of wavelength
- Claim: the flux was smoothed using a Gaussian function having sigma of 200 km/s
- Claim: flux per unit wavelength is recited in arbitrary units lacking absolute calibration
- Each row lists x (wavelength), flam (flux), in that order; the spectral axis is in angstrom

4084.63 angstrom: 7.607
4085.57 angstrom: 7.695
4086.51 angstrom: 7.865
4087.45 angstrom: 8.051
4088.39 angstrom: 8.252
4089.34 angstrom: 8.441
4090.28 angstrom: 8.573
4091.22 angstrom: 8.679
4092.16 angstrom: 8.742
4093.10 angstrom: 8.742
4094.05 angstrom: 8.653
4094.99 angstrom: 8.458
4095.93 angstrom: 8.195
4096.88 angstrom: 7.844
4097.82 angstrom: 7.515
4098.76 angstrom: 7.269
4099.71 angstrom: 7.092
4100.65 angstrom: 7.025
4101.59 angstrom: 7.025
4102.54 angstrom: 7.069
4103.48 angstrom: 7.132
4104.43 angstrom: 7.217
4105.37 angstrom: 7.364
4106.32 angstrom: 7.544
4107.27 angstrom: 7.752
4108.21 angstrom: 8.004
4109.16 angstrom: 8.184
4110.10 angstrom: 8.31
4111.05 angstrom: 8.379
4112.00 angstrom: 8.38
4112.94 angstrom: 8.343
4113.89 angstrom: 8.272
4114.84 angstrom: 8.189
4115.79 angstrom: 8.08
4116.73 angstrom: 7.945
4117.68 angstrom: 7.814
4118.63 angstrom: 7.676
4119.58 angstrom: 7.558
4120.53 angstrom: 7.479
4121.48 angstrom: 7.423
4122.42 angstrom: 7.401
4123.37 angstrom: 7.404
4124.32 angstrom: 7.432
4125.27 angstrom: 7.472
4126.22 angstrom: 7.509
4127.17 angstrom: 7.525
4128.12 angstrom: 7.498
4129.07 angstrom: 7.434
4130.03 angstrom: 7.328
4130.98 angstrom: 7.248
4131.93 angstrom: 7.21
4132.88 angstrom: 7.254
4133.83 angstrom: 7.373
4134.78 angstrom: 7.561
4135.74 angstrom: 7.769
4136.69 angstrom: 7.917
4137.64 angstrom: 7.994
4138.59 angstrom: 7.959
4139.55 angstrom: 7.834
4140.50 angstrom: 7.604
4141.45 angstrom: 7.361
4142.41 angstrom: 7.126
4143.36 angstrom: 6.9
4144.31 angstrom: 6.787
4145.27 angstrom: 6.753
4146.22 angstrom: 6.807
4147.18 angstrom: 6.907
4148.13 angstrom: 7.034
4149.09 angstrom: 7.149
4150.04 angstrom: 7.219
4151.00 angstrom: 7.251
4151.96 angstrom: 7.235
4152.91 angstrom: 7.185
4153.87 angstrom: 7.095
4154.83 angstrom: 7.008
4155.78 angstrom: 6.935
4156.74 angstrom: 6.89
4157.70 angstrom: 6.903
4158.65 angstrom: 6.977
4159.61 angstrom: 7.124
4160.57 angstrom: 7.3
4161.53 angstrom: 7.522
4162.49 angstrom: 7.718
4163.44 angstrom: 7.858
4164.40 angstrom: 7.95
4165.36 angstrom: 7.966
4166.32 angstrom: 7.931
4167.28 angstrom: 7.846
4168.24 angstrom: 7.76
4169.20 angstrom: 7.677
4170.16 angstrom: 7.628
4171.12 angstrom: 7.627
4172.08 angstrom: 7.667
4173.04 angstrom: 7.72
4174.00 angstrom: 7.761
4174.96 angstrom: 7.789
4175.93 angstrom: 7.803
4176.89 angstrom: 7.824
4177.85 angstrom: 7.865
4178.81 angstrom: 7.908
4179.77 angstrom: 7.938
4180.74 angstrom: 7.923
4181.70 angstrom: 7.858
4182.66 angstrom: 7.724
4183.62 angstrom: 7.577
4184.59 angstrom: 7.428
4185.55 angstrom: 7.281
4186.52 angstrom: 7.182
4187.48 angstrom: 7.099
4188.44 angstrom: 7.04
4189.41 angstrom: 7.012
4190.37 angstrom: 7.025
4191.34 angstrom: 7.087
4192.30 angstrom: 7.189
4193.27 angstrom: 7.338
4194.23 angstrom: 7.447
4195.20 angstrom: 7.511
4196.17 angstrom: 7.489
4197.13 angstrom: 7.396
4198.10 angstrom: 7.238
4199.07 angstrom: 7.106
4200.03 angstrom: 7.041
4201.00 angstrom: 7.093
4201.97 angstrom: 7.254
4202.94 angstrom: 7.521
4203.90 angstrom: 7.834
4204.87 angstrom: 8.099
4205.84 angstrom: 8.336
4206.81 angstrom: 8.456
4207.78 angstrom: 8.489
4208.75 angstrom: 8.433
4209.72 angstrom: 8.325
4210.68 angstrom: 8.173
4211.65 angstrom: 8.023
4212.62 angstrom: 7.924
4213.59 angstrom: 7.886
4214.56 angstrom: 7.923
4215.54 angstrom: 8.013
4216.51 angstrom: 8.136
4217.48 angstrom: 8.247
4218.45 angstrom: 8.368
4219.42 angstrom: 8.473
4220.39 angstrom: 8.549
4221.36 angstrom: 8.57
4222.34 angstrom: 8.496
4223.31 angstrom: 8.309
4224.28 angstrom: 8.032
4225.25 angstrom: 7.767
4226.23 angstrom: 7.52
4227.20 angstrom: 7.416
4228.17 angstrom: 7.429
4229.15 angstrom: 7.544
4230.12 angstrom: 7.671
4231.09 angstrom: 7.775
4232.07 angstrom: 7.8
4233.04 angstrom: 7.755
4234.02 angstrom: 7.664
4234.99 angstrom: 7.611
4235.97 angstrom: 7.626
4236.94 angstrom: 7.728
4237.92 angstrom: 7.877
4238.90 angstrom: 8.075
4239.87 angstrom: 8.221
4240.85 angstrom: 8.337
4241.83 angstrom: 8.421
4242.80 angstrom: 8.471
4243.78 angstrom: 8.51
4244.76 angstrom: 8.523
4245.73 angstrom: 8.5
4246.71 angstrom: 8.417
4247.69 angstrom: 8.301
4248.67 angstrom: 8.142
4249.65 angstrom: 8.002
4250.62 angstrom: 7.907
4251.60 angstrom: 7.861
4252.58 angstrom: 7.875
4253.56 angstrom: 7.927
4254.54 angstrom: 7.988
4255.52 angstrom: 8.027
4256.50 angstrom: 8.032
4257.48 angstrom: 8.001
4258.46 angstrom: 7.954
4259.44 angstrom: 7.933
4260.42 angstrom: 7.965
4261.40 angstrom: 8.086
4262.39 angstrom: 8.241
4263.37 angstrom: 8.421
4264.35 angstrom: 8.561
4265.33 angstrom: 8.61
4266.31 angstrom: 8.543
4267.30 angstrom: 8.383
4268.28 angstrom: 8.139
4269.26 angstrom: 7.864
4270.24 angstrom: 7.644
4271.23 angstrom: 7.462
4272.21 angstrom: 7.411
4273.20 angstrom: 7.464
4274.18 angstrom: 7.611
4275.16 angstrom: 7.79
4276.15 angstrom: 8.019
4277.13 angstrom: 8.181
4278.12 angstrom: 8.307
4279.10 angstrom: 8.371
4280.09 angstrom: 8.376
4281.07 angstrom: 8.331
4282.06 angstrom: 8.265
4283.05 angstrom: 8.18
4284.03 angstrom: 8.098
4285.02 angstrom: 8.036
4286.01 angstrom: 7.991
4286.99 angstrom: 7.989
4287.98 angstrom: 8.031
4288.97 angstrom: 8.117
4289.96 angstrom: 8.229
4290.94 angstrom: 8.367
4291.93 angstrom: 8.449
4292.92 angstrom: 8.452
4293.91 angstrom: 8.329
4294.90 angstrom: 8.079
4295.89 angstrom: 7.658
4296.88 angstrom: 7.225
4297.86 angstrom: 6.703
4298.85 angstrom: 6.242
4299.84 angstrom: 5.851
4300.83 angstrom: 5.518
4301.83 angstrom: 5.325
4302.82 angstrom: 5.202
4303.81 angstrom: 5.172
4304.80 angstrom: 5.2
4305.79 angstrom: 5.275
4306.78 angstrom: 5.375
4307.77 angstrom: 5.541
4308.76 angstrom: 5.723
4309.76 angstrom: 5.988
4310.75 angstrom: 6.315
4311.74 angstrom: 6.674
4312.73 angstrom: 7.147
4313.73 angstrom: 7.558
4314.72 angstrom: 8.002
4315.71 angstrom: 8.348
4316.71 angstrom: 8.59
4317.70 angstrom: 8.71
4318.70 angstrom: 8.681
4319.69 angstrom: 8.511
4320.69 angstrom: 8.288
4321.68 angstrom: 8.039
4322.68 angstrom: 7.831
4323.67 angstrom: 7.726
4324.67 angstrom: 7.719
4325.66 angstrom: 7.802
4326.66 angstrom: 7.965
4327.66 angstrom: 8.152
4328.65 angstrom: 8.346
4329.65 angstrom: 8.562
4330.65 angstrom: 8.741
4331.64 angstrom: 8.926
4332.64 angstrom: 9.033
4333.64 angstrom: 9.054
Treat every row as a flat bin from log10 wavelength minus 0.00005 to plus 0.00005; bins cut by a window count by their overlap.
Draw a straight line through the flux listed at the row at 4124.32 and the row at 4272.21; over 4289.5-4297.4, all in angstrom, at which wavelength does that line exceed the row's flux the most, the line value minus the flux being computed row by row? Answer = 4296.88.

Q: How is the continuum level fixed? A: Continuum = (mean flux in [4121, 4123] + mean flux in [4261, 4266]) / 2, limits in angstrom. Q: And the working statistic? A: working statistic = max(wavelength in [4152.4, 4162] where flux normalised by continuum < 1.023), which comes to 4161.53 angstrom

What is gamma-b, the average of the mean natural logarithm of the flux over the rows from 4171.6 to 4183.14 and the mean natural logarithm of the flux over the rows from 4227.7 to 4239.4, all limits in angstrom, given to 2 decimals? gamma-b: 2.05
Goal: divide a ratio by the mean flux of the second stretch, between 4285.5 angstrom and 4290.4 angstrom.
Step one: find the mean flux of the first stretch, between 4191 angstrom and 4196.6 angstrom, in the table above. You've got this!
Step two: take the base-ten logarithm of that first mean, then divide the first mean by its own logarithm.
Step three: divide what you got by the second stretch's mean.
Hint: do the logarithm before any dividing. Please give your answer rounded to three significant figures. 1.05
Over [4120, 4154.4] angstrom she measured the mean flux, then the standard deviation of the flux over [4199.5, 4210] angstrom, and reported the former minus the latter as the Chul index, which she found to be 6.8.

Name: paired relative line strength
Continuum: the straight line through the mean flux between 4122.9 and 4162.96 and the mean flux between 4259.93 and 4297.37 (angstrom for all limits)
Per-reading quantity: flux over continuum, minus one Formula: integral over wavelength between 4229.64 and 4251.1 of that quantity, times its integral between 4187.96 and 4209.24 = -0.15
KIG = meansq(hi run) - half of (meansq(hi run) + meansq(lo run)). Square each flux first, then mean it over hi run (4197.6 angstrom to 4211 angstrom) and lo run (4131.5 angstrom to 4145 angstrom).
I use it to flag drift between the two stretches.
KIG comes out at 2.7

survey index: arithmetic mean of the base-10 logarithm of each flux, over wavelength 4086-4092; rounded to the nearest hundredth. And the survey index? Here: 0.92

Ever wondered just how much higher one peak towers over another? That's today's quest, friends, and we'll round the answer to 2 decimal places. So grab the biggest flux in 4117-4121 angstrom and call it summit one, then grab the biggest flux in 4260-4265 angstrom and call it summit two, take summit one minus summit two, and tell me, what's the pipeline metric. -0.75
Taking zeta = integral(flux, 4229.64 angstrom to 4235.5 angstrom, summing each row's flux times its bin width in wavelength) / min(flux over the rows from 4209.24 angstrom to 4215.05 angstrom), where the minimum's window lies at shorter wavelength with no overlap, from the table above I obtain 5.7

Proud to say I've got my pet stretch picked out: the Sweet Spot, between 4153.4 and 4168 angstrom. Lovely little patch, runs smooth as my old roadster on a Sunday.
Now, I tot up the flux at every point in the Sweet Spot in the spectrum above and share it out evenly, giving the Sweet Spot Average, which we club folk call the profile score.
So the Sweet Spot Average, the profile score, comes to 7.4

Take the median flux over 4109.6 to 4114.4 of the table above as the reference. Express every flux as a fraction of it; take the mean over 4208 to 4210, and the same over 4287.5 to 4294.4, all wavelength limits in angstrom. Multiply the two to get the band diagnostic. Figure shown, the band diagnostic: 1.00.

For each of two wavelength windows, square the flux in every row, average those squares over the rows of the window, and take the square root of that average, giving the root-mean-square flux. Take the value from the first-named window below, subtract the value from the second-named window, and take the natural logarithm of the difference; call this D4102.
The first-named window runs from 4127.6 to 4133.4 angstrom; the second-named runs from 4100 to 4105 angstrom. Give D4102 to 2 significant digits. -1.4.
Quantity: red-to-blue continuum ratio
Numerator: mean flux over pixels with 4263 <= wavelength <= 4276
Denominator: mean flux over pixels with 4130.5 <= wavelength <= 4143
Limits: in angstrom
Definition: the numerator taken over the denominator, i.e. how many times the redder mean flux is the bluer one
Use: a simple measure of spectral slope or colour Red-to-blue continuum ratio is 1.058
